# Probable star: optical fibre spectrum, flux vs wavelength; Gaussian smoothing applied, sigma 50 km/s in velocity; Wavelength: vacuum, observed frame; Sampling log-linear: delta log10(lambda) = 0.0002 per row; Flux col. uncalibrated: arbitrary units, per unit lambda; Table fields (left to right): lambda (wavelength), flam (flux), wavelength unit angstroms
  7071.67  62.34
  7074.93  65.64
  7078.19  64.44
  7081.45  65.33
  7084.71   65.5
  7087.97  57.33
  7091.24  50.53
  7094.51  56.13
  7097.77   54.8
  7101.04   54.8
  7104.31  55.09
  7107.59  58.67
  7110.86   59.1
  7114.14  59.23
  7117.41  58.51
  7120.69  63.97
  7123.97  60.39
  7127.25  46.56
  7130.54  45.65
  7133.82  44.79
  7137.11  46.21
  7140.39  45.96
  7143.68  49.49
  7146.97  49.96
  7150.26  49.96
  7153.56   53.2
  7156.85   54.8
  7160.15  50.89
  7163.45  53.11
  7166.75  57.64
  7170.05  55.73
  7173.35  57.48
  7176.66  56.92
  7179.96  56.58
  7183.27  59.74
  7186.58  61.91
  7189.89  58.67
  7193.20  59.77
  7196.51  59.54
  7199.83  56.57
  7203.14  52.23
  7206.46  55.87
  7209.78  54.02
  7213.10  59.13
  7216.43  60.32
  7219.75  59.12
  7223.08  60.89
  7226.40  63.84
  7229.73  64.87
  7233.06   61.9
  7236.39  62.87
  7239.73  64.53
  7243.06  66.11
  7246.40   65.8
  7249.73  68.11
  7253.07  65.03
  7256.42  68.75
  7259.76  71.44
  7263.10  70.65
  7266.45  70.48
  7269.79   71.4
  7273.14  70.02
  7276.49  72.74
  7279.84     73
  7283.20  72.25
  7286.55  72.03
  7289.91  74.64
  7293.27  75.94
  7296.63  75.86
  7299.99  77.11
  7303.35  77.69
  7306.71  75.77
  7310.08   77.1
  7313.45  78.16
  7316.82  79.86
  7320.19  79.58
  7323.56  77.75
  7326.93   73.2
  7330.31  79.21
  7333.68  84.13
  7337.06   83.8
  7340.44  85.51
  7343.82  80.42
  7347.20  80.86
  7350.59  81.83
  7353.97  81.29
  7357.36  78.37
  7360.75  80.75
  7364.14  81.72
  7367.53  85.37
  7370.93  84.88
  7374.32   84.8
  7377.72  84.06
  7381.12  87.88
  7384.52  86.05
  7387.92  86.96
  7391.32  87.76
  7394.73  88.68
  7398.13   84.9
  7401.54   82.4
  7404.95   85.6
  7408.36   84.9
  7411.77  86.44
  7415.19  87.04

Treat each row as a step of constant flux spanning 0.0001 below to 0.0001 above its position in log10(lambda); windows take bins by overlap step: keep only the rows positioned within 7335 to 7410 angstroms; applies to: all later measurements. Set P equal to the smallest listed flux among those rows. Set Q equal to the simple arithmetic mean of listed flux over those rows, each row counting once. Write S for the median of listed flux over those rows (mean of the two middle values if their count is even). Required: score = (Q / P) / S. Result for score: 0.0126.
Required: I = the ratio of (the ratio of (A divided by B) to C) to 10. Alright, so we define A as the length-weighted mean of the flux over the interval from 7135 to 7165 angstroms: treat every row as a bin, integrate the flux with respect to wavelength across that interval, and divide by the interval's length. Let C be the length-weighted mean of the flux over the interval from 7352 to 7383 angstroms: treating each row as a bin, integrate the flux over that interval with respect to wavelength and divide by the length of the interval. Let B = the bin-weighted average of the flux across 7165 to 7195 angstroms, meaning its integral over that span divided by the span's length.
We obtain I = 0.0010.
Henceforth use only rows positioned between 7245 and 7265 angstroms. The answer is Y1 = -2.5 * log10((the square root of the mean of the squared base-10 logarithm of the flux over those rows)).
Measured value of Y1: -0.659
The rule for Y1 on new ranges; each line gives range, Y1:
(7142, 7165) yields -0.584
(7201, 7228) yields -0.616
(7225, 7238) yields -0.639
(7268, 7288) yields -0.672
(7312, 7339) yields -0.697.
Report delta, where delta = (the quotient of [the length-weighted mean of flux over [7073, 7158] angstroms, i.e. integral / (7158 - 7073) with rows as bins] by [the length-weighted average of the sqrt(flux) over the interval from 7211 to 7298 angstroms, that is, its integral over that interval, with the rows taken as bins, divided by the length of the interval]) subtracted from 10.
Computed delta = 3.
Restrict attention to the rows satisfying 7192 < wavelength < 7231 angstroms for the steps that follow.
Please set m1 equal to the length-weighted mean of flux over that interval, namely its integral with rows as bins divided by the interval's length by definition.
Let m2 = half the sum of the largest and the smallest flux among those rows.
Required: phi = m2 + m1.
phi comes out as 117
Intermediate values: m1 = 59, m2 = 59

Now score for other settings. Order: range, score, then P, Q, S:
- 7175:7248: 0.0192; 52.23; 60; 60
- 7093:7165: 0.0220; 44.79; 53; 54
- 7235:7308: 0.0158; 62.87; 71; 71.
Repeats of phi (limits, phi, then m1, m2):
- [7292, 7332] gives 154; 77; 77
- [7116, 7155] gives 106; 51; 54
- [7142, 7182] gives 107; 54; 54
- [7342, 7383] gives 166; 83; 83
